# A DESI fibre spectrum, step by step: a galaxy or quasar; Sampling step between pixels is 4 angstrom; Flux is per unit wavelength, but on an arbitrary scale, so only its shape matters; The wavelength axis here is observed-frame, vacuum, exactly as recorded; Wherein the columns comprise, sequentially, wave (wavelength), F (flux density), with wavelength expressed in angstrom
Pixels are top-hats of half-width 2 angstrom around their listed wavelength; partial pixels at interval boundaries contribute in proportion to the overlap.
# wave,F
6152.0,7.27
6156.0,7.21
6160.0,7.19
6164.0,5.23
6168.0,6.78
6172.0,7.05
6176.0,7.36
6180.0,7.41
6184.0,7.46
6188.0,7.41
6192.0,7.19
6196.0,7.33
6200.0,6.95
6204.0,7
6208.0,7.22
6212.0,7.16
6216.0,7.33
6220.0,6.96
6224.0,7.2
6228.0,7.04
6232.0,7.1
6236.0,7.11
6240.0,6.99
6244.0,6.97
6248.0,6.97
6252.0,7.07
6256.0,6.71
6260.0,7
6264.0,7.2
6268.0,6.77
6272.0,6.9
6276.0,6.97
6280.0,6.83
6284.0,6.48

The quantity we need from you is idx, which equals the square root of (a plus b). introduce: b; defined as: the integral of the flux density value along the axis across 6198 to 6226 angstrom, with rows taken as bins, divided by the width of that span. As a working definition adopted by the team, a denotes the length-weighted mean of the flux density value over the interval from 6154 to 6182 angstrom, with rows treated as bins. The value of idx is 3.74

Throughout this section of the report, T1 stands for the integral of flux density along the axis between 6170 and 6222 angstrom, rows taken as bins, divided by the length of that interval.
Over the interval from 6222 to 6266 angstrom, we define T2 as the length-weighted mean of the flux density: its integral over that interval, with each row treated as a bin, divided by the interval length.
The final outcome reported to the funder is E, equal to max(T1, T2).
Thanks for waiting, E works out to 7.22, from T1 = 7.22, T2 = 7.03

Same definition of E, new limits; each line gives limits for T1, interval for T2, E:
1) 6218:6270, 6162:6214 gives 7.04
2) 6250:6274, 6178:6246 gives 7.17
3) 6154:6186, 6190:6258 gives 7.08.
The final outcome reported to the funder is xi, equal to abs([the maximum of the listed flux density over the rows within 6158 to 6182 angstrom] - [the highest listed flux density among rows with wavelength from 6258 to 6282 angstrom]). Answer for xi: 0.21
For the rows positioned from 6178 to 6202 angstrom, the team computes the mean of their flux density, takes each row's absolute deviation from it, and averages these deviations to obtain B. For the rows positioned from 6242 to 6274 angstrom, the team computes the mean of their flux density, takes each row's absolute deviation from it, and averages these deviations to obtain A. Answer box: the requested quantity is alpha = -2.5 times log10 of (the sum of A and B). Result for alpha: 1.44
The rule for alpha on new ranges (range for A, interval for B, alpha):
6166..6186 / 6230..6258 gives 1.21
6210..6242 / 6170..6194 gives 1.65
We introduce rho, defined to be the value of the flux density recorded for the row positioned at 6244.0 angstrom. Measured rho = 6.97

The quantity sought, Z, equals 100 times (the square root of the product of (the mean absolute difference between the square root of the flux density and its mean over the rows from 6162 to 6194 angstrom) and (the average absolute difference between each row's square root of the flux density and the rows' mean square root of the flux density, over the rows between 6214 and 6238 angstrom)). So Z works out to 4.14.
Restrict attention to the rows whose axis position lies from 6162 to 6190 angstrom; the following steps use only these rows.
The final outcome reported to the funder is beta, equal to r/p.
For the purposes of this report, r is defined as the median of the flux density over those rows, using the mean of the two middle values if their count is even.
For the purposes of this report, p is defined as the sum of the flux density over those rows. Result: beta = 0.15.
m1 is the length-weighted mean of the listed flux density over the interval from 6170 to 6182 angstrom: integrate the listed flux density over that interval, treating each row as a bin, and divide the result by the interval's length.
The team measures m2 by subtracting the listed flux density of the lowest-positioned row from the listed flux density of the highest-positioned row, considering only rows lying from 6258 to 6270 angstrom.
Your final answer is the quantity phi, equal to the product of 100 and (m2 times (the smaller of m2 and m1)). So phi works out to 5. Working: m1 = 7.27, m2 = -0.2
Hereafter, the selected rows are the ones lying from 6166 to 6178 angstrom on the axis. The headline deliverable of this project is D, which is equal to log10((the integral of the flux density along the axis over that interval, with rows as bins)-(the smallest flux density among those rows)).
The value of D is 1.89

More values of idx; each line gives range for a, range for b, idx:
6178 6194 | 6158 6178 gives 3.75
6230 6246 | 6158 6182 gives 3.73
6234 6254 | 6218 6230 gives 3.75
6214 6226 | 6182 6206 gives 3.79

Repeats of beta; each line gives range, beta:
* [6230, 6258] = 0.14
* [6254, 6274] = 0.20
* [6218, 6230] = 0.33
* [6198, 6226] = 0.14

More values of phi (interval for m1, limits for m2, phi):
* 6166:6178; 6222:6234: 1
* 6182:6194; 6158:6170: 17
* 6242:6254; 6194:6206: 11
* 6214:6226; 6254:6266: 24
